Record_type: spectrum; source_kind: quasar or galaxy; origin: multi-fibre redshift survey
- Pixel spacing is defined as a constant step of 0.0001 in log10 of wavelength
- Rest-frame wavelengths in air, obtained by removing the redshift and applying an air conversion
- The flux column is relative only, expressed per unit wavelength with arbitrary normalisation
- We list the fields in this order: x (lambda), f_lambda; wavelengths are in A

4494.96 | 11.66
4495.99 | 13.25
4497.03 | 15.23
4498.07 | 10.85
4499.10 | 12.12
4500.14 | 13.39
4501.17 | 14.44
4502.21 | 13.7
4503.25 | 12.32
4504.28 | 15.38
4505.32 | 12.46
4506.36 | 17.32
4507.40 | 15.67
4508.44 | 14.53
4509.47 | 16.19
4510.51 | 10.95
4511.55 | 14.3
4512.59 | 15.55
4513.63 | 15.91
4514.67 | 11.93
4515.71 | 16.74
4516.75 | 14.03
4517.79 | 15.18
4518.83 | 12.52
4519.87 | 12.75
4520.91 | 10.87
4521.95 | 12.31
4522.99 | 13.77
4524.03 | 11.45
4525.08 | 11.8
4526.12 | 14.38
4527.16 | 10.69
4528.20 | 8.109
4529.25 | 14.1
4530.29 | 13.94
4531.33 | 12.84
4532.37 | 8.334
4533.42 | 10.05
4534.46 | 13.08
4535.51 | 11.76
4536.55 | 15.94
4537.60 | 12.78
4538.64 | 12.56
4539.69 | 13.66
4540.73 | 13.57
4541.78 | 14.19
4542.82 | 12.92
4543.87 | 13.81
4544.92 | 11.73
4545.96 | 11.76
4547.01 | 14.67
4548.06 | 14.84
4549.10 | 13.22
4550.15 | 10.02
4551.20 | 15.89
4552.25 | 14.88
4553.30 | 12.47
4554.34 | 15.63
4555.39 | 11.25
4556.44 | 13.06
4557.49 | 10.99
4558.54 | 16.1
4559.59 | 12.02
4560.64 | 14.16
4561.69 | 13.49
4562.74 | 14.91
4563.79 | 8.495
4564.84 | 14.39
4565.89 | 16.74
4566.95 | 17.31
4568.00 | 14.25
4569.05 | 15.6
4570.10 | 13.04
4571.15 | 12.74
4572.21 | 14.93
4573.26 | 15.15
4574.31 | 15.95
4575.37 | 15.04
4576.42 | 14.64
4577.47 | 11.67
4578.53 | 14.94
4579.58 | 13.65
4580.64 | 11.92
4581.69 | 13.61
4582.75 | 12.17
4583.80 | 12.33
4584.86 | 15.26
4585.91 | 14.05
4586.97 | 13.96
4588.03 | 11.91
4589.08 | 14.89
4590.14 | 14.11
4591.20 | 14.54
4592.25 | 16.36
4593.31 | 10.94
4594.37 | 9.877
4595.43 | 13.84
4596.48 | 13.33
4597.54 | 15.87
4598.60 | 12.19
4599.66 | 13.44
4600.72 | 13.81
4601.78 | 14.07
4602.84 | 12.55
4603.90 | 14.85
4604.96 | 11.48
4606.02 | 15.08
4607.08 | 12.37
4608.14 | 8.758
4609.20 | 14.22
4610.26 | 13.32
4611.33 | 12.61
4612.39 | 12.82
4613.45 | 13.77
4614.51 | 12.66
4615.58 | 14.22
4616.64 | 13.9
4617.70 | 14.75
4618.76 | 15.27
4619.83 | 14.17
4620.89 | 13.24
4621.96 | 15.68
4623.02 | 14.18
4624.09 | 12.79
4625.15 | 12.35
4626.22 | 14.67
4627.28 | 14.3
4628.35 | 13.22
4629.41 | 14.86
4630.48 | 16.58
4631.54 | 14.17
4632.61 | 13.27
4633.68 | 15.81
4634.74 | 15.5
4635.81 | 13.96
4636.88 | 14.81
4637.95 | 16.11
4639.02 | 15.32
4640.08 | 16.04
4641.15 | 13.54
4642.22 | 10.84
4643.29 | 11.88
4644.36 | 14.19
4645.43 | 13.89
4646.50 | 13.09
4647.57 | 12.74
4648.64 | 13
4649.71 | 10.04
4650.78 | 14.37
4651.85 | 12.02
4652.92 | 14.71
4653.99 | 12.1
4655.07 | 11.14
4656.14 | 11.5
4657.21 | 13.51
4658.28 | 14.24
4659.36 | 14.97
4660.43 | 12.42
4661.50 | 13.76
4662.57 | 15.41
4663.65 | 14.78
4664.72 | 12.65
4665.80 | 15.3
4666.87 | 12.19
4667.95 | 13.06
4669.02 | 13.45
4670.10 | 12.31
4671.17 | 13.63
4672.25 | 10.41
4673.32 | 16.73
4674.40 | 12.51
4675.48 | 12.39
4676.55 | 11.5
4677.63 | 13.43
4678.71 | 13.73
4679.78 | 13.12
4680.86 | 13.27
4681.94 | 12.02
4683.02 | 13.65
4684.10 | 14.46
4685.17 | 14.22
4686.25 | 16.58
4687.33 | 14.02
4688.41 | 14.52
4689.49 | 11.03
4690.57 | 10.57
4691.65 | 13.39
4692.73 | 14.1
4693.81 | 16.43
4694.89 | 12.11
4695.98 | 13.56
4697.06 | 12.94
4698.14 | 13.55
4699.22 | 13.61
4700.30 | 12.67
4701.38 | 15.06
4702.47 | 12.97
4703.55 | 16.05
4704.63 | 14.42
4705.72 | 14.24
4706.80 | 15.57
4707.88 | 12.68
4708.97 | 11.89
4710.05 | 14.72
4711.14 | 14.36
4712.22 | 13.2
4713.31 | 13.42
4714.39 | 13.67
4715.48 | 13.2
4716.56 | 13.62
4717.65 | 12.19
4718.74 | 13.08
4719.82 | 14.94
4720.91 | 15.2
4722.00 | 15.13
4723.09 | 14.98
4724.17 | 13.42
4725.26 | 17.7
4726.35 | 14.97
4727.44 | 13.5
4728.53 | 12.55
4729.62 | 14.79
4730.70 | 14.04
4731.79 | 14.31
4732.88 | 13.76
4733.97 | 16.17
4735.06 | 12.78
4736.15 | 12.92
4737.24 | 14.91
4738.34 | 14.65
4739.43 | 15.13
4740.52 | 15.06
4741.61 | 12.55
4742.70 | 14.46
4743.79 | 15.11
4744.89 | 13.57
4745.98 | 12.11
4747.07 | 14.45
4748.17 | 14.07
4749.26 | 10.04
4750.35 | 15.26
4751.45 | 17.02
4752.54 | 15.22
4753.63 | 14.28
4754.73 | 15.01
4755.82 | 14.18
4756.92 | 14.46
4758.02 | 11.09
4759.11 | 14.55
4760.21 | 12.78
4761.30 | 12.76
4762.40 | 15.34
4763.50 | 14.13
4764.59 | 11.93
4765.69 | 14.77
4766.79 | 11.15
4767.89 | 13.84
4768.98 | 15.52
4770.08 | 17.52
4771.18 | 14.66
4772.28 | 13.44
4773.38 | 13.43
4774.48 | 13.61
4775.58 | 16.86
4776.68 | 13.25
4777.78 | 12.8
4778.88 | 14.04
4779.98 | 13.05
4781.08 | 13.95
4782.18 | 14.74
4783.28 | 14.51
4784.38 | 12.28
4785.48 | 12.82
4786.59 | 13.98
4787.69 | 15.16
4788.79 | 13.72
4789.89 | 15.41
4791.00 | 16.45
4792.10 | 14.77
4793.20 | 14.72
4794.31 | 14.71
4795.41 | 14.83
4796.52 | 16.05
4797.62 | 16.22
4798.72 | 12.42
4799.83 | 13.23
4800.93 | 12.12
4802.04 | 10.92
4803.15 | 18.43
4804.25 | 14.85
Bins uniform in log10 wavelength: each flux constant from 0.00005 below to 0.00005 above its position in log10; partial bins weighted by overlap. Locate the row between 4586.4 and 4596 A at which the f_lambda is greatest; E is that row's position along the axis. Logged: 4592.25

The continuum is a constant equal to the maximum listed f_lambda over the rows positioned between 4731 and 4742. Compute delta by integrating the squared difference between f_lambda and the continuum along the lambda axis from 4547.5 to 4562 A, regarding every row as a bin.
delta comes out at 159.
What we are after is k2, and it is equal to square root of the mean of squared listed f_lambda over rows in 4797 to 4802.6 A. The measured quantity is 13.1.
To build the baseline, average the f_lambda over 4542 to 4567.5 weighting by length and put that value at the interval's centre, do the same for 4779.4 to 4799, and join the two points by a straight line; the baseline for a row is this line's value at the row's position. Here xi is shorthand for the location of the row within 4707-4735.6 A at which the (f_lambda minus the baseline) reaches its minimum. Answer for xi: 4708.97 A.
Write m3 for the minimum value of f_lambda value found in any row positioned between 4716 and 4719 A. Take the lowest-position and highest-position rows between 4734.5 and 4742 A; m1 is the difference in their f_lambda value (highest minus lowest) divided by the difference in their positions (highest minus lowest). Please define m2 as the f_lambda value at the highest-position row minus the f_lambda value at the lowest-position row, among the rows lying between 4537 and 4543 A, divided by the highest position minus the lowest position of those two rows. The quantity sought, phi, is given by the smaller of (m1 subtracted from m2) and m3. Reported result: 0.06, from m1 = -0.04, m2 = 0.0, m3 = 12.19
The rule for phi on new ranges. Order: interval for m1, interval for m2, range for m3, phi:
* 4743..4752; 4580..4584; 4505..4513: -0.12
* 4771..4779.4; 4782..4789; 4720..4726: -0.07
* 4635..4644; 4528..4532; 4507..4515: 1.79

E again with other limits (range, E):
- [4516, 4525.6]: 4517.79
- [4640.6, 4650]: 4644.36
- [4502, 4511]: 4506.36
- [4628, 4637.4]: 4630.48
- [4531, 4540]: 4536.55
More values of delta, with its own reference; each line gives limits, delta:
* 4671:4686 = 160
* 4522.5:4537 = 306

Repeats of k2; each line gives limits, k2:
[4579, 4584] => 12.8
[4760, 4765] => 13.4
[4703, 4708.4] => 14.6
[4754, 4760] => 13.9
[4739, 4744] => 14.5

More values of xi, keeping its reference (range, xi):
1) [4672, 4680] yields 4672.25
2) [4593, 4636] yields 4608.14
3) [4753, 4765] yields 4758.02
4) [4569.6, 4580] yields 4577.47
